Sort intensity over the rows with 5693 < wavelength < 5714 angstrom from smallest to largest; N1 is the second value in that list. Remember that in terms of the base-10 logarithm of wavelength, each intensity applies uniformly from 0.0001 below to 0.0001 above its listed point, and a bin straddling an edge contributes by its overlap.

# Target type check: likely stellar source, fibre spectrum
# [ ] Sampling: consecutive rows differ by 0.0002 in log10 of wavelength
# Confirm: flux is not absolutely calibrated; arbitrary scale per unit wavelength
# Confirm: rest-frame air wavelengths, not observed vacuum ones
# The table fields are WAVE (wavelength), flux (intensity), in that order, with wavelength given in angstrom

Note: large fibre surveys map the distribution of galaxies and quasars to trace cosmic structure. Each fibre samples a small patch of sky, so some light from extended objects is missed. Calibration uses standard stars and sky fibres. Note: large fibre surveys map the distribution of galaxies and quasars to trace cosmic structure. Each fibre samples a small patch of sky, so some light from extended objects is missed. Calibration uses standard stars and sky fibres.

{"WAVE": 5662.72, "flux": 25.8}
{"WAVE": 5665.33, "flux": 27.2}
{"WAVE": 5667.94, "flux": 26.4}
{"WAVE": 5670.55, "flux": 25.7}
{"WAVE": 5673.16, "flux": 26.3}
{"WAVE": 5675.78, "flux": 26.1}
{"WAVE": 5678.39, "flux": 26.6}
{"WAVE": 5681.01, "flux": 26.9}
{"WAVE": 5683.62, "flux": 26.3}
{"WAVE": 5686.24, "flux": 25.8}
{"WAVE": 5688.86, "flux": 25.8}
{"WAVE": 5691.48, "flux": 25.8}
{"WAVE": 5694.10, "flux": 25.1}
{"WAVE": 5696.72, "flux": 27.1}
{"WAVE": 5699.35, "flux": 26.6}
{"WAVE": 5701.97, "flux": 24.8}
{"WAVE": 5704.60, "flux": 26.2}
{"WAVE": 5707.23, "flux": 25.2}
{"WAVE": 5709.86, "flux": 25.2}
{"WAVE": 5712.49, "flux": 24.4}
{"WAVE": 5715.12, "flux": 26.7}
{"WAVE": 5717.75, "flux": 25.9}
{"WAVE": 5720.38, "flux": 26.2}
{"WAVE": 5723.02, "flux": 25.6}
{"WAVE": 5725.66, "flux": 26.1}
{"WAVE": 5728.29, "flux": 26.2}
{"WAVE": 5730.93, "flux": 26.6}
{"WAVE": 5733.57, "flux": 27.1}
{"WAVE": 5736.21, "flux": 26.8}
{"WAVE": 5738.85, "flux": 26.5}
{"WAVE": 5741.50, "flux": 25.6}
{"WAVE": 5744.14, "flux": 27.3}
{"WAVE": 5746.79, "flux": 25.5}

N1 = 24.8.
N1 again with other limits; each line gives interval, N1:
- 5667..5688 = 25.8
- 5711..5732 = 25.6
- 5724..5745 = 26.1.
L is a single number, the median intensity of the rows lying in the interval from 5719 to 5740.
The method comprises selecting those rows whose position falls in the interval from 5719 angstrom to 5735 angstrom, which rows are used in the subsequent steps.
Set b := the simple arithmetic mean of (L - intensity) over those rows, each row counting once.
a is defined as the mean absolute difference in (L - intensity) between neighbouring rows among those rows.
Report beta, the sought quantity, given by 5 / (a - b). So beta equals 14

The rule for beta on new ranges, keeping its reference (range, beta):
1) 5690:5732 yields 13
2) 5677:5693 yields 38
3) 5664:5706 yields 10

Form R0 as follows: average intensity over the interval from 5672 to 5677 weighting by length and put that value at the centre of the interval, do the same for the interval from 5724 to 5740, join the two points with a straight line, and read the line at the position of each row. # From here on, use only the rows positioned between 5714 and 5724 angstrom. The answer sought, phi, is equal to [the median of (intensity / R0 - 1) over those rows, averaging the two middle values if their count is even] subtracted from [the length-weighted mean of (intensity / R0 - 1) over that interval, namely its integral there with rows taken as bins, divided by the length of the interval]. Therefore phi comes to 0.0021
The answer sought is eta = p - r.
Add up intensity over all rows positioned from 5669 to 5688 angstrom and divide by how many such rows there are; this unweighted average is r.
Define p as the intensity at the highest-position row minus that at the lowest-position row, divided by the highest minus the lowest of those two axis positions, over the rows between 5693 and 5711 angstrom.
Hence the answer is -26.2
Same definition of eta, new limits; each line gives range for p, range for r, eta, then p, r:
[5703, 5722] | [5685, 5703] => -25.9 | 0.000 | 25.9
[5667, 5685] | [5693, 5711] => -25.7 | -0.006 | 25.7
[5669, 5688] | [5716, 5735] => -26.2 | 0.006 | 26.2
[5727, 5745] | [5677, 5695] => -26.0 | 0.069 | 26.0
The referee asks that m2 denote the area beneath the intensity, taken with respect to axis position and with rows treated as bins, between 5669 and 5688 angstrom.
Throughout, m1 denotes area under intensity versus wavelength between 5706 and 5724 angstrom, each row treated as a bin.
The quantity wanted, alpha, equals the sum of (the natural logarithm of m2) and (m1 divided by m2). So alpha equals 7.14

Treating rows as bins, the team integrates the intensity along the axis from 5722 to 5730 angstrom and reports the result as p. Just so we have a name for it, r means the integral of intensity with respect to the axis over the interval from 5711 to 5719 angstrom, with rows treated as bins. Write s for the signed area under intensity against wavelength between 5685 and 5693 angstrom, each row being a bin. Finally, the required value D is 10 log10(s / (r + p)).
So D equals -3.02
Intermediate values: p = 208.1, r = 205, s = 206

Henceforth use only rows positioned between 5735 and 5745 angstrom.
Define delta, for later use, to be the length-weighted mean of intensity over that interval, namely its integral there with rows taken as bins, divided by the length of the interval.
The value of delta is 26.5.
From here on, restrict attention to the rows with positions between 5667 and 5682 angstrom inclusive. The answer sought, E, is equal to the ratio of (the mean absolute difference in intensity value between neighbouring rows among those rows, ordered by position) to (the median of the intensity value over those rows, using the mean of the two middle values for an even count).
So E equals 0.017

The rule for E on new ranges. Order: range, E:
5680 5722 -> 0.033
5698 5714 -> 0.040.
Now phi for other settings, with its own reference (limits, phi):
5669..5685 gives 0.0009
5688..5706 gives 0.0023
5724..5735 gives 0.0029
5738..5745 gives -0.0041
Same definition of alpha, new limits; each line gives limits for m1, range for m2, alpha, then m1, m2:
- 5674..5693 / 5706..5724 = 7.21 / 497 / 461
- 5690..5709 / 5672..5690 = 7.20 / 490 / 473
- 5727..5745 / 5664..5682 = 7.17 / 478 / 476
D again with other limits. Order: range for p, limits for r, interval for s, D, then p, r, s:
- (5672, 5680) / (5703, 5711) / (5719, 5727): -3.00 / 210.7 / 204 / 208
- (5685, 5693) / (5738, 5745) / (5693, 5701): -2.70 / 206.3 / 185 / 210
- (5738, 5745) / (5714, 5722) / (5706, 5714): -2.96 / 184.8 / 210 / 200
